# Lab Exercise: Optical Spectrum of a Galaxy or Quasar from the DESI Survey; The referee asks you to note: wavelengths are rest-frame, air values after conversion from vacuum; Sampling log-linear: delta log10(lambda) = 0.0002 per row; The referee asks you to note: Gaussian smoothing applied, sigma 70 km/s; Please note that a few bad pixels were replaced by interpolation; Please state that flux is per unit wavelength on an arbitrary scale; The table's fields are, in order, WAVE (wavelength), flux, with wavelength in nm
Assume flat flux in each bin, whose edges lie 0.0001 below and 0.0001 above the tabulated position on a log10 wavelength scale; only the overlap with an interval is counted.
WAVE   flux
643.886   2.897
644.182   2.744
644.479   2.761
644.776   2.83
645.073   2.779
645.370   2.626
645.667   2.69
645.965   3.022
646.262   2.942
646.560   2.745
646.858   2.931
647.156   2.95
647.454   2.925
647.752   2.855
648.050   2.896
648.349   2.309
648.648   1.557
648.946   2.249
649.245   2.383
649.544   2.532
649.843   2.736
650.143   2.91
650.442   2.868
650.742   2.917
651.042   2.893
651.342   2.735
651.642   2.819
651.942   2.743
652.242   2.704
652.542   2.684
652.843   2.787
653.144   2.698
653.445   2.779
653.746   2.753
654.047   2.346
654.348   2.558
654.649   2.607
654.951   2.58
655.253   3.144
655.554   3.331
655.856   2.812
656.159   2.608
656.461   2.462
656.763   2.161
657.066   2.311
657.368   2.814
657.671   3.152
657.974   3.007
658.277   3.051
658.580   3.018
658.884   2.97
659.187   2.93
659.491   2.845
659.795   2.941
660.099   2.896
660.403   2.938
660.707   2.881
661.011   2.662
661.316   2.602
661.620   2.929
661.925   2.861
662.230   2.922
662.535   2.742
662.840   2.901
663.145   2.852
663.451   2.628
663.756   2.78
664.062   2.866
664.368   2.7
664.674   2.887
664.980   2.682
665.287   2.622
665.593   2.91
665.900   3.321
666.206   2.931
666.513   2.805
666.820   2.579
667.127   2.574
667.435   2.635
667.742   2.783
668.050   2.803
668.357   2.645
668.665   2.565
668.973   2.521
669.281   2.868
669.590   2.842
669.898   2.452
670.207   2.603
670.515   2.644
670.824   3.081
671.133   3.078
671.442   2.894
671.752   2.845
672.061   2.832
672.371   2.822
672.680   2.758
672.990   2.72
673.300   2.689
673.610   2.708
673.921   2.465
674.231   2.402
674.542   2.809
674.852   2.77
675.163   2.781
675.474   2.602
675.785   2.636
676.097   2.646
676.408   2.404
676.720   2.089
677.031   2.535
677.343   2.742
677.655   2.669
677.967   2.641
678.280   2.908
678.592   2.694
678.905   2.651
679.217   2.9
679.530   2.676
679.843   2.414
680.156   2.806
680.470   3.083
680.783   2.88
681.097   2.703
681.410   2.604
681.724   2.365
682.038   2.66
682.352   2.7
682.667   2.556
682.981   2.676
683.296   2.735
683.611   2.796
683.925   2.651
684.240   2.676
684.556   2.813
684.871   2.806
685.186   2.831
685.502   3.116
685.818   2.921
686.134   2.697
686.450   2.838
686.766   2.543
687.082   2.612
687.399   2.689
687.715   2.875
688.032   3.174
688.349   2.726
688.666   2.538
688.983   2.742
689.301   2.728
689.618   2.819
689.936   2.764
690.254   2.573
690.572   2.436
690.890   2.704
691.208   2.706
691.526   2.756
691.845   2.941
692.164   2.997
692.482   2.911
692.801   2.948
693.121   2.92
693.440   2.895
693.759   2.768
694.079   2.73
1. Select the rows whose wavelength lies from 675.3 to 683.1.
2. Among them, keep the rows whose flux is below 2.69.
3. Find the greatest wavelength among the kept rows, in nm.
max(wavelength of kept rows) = 682.981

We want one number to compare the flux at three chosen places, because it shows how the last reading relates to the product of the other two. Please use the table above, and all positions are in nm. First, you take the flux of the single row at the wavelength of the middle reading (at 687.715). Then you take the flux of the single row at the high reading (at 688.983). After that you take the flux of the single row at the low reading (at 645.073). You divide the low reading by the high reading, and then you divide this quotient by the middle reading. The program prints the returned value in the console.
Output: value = 0.353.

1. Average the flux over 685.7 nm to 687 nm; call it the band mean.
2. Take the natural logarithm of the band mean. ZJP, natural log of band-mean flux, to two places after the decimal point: 1.01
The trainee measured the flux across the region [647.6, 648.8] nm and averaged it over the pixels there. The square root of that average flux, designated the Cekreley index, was 1.55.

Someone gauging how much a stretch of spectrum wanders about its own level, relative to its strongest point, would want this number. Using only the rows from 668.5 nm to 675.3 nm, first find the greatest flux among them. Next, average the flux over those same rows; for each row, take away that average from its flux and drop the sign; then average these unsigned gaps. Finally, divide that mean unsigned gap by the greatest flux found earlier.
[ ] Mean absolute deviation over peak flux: 0.046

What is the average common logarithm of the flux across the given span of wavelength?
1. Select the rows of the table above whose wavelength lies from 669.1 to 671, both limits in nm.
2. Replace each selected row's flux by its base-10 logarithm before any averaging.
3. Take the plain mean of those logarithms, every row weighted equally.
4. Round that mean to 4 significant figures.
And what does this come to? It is 0.4379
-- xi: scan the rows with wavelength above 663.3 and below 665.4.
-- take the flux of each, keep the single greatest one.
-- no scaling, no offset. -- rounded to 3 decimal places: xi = 2.887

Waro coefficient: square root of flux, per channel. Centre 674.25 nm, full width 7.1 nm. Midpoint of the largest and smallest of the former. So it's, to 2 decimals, 1.60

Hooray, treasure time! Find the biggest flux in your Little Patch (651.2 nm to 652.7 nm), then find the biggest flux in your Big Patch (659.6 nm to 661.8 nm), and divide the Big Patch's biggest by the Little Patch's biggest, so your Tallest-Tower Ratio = 1.04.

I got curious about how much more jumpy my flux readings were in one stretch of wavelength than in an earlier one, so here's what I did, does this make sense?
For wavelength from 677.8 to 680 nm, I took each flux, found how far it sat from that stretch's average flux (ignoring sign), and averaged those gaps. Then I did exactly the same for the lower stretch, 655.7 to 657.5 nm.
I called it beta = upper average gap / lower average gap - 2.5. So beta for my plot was -2.0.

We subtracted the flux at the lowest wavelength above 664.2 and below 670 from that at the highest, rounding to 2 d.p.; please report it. -0.25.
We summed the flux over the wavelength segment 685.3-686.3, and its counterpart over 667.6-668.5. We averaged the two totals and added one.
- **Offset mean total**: 9.48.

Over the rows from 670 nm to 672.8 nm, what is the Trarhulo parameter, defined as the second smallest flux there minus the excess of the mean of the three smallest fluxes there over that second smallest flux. 2.62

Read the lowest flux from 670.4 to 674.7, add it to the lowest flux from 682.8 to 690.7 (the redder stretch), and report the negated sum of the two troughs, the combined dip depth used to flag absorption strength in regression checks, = -4.84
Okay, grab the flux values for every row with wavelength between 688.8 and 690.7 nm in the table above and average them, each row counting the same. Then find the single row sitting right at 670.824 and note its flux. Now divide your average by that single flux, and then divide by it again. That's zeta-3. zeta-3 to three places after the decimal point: 0.282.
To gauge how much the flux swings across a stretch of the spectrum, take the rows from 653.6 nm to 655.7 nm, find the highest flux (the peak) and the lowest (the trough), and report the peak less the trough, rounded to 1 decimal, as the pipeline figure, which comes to 1.0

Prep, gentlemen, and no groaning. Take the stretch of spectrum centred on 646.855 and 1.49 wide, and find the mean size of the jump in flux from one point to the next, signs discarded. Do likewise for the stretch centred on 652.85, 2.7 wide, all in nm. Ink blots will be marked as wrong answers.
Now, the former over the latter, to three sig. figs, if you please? 1.02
